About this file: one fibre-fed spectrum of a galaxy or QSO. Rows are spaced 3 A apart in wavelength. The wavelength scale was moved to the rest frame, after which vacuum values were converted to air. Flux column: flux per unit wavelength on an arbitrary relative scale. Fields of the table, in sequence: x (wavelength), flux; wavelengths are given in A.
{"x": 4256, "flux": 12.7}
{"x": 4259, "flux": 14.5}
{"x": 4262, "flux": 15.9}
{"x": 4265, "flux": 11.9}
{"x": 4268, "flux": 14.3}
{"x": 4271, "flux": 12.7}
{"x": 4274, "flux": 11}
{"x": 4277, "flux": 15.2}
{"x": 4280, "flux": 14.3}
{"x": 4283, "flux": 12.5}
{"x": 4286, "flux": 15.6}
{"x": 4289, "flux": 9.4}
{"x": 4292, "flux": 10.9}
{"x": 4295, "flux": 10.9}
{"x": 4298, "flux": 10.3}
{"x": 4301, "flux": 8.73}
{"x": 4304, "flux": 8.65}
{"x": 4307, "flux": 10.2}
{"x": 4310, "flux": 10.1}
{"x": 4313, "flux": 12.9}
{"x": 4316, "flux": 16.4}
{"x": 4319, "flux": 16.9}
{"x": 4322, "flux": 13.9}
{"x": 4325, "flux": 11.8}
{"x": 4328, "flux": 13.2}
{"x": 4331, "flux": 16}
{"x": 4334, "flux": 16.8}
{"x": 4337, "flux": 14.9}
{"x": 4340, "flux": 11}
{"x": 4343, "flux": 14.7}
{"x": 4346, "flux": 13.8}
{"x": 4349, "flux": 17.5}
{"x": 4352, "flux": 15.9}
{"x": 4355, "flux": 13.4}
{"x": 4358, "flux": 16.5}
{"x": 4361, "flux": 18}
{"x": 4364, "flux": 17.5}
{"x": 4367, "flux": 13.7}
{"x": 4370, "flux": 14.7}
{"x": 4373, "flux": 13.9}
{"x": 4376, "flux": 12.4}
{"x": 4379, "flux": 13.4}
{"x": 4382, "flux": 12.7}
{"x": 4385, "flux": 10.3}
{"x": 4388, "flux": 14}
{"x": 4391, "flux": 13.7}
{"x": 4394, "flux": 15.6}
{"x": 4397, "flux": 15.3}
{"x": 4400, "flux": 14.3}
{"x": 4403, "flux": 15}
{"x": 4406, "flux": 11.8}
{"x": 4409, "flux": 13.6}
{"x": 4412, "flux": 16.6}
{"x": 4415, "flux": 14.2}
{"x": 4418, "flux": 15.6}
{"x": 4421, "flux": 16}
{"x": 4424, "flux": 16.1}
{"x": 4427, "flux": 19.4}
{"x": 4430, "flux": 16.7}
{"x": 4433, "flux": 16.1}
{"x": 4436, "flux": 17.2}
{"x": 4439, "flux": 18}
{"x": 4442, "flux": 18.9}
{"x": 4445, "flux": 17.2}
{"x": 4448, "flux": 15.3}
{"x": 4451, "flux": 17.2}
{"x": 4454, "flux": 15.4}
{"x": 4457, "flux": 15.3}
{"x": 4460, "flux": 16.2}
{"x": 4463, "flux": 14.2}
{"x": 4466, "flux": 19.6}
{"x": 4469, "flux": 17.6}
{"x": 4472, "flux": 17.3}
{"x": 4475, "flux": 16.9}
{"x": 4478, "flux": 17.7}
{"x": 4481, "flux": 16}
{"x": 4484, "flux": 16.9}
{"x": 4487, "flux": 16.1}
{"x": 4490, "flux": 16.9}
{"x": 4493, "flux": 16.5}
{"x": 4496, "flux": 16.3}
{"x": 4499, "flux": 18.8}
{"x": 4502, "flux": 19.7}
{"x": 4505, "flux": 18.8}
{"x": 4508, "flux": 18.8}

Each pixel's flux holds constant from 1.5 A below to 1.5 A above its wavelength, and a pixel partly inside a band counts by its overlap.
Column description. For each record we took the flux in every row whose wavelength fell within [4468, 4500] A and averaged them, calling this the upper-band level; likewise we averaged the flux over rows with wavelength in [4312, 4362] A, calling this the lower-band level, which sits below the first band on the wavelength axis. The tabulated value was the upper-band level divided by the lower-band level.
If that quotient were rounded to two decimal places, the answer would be 1.14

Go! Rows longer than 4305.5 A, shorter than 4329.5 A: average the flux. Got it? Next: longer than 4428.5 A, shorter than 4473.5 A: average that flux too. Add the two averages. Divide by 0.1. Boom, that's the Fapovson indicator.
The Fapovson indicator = 300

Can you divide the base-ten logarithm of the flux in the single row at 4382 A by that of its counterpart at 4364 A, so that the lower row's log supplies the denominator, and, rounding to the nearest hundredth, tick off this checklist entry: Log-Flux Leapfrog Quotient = 0.89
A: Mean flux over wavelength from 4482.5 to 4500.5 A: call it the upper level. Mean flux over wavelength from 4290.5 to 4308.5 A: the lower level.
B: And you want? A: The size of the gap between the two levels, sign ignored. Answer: 7.0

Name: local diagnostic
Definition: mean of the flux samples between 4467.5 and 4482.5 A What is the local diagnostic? 17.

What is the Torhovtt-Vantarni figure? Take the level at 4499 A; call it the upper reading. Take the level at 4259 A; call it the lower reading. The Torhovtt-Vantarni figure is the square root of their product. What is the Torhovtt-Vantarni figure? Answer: 16.5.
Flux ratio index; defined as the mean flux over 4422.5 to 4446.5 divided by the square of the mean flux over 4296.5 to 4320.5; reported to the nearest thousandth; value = 0.126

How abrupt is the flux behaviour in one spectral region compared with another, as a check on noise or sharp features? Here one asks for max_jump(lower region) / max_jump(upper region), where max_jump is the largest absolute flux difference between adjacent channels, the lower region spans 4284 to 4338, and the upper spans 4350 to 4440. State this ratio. 1.63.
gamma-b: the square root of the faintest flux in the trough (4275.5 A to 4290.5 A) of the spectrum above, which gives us 3.1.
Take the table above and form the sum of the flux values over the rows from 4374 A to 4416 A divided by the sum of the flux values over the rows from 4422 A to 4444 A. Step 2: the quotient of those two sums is 1.58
